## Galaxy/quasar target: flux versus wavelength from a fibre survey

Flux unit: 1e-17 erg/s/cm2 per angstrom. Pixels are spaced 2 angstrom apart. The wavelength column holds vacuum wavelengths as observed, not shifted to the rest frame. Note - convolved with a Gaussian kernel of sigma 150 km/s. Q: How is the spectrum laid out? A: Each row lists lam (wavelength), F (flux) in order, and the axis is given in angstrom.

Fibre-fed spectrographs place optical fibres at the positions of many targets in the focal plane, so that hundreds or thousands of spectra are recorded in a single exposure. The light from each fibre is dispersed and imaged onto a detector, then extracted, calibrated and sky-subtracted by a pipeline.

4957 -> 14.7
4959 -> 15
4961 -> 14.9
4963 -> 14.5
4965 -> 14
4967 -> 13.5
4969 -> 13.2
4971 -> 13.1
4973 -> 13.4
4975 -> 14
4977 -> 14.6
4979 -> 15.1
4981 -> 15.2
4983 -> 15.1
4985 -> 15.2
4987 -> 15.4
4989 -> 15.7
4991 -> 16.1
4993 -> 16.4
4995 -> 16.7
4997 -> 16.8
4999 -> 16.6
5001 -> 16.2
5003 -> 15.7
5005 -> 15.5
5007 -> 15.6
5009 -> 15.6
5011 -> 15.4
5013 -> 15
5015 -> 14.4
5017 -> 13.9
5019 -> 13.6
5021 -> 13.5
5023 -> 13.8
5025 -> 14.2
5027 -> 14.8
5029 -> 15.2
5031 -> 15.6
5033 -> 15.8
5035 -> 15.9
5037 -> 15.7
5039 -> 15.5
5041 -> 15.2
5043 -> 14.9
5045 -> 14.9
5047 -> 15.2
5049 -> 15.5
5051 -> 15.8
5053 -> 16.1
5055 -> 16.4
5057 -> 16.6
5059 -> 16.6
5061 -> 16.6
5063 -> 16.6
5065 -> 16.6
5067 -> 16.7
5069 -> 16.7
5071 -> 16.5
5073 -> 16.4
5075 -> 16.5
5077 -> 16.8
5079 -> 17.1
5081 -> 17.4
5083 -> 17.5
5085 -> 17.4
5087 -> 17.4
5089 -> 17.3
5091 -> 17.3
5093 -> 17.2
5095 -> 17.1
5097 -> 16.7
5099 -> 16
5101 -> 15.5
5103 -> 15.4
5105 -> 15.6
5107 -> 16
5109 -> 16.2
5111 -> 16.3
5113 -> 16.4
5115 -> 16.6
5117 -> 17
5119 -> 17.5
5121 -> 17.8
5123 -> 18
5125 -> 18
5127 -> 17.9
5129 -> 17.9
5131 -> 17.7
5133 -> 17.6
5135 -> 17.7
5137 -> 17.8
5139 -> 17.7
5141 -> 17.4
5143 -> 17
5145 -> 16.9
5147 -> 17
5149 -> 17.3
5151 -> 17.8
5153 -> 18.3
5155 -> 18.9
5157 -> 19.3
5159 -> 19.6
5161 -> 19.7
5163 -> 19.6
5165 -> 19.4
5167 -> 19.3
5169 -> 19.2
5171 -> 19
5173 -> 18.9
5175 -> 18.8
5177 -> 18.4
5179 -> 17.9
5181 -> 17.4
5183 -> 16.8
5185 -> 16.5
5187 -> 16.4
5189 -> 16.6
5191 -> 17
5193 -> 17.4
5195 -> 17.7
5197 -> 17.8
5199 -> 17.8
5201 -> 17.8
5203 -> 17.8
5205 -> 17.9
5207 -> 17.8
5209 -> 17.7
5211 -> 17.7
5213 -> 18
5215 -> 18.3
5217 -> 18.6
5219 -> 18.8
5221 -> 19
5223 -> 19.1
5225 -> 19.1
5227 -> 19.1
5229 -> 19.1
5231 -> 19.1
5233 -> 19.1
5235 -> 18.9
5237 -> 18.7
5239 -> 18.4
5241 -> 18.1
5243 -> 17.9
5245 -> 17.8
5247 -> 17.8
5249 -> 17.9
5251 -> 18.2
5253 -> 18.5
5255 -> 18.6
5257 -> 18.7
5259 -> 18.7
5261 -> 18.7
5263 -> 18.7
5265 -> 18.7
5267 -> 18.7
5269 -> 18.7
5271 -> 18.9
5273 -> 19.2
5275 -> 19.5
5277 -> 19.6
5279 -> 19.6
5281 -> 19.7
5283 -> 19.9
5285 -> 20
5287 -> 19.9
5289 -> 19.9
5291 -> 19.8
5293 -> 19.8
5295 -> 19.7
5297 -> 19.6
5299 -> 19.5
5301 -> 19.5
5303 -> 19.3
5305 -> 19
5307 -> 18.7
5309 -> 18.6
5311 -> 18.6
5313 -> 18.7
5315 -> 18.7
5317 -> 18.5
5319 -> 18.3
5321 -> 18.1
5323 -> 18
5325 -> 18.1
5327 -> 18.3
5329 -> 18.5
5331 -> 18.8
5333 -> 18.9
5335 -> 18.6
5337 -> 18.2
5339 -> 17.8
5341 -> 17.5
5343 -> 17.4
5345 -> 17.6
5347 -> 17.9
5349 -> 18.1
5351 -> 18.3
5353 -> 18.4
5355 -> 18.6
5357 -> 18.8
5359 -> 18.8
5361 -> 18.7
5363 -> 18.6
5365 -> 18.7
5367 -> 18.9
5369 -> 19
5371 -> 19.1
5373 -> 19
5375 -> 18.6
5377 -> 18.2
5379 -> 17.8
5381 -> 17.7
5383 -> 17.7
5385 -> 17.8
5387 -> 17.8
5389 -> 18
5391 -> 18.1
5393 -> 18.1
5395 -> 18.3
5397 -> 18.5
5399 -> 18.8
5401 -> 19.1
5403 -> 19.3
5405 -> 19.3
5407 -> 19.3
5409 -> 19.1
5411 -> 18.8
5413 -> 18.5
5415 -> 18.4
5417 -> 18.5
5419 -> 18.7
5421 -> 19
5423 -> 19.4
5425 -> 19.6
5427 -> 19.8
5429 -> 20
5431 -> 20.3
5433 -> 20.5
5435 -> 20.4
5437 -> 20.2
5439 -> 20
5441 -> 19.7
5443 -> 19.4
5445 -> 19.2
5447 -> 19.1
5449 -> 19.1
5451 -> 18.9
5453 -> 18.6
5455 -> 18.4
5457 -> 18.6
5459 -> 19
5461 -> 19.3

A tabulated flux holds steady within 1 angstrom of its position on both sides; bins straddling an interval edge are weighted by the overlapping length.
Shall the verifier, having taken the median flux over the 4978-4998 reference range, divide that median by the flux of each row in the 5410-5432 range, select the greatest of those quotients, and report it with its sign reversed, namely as -0.85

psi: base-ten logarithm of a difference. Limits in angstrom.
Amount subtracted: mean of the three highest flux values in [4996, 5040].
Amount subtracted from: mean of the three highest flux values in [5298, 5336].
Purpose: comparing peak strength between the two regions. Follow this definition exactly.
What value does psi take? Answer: 0.46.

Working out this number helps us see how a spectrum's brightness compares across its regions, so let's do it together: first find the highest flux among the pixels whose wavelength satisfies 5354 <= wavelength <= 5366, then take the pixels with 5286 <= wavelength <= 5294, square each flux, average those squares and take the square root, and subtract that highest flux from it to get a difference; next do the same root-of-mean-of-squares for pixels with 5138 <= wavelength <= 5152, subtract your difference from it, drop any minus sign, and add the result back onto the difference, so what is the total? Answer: 17.3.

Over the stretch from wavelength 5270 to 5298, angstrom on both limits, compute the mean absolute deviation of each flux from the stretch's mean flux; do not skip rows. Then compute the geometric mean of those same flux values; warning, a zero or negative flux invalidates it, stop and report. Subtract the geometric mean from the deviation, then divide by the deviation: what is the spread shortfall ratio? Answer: -91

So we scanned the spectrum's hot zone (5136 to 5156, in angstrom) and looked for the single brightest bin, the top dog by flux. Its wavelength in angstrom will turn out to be 5155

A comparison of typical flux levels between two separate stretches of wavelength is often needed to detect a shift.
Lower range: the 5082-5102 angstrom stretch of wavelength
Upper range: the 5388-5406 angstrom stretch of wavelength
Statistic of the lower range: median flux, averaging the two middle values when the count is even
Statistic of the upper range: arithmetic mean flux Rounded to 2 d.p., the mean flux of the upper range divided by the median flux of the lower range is 1.08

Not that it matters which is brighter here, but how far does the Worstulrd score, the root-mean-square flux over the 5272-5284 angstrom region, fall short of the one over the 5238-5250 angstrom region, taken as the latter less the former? -1.6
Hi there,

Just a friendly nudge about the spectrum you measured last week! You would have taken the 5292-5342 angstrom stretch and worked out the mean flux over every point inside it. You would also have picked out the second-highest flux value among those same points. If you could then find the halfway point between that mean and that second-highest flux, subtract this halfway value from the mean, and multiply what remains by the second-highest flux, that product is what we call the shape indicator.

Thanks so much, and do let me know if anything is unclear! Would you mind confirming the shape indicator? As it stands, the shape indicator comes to -9.9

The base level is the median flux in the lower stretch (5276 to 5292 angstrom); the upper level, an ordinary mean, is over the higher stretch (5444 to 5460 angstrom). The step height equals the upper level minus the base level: -1.0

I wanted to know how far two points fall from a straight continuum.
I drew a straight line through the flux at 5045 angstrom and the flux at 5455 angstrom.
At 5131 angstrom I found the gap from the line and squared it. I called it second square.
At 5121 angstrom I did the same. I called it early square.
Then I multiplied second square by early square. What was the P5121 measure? 22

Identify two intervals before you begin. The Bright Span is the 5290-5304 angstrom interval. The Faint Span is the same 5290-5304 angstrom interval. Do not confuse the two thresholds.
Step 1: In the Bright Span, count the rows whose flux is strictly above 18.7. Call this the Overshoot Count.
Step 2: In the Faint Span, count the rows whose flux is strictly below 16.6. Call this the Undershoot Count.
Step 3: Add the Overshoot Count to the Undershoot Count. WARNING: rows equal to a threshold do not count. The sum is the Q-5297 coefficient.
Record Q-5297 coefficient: 7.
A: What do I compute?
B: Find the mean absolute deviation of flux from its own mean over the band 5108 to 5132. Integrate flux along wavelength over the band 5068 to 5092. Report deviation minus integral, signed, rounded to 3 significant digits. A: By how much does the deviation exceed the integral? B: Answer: -408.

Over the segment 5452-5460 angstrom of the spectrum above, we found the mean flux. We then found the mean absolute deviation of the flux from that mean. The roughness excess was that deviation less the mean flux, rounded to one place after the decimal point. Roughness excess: -18.5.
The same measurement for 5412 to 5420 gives -18.4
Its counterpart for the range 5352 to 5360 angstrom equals -18.5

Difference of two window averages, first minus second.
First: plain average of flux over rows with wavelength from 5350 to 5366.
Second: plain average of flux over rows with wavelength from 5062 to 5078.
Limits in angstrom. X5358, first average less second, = 2.0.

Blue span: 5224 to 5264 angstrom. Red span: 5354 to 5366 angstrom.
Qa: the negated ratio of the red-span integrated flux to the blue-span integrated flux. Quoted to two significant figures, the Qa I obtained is -0.30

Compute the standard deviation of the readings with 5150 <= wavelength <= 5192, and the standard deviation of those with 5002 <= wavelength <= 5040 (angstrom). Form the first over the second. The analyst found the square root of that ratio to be 1.18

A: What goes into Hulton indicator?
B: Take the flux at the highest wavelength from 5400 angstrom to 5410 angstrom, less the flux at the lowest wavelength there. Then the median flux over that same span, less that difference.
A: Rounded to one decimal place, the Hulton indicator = 19.3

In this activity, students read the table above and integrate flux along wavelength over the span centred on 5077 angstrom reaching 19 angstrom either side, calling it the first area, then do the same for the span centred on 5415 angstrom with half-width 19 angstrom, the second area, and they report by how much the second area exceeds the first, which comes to 86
